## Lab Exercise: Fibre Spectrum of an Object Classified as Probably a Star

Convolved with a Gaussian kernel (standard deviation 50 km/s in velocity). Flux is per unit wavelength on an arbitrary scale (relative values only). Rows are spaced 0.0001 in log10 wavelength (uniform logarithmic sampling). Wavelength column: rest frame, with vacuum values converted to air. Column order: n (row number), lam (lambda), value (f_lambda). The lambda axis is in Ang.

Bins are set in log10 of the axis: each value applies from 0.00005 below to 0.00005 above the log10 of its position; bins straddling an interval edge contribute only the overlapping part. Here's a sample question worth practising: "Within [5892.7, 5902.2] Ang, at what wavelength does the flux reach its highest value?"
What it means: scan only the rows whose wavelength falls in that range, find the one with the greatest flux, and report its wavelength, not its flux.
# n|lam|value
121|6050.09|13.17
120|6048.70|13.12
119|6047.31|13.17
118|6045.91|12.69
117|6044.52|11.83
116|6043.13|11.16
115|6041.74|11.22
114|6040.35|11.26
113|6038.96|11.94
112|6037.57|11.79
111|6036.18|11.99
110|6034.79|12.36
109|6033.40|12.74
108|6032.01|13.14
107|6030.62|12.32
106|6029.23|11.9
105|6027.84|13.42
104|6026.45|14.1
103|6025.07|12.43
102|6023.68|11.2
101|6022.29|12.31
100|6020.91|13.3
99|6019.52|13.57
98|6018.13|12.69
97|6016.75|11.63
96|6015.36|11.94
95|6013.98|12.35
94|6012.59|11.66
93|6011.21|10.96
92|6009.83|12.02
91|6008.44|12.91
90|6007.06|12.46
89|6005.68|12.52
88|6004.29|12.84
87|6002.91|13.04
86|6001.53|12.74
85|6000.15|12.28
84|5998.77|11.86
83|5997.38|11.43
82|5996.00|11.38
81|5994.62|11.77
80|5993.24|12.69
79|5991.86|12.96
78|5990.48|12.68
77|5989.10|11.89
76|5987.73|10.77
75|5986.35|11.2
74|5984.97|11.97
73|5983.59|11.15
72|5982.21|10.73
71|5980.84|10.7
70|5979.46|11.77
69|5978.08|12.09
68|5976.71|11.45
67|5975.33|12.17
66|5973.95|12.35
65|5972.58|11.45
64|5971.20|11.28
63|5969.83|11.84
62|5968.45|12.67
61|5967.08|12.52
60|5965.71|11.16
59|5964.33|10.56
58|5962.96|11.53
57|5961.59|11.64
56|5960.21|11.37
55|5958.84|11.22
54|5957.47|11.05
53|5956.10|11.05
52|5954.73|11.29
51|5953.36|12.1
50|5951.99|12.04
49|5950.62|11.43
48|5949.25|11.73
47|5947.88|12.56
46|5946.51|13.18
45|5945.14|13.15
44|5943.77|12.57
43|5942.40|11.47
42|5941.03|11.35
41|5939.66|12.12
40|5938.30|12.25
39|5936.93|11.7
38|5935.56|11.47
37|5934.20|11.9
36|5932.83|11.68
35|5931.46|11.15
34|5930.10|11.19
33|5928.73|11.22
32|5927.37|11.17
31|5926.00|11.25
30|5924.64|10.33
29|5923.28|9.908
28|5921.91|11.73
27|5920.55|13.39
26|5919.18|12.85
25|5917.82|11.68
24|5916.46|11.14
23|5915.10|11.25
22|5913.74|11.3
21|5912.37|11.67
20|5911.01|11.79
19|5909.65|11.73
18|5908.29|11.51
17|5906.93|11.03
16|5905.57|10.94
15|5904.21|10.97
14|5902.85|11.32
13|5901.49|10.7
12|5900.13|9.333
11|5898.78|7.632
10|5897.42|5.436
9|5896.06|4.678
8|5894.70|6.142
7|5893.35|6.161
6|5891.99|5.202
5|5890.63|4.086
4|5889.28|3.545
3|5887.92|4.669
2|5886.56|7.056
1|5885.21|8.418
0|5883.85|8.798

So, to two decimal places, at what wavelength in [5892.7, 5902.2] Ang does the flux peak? 5901.49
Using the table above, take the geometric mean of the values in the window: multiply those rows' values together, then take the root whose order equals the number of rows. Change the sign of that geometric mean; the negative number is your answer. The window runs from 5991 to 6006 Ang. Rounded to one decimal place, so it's -12.3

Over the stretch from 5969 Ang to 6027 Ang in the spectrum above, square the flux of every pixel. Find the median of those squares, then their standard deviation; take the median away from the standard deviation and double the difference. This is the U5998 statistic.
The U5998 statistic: -250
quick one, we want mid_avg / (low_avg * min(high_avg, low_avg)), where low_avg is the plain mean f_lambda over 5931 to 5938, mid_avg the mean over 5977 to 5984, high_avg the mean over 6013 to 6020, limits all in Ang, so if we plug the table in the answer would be 0.084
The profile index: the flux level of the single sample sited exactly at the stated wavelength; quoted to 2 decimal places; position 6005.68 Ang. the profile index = 12.52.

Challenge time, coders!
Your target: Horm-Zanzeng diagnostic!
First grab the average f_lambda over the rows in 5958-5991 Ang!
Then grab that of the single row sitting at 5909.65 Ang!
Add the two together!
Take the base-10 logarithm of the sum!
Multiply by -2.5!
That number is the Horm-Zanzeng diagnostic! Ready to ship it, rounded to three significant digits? -3.42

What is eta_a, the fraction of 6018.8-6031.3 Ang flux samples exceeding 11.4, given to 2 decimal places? 0.89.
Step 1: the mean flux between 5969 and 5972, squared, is 134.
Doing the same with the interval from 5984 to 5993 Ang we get 142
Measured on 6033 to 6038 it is 149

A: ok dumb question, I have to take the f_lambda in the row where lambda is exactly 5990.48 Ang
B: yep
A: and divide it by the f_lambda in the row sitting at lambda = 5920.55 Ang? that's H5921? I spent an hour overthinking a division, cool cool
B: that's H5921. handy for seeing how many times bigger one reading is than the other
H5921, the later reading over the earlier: 0.95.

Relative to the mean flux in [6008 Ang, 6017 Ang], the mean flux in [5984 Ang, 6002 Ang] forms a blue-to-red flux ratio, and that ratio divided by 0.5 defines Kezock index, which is 2.0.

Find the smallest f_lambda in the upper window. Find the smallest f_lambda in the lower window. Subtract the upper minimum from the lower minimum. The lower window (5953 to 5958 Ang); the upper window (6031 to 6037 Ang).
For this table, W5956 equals -0.9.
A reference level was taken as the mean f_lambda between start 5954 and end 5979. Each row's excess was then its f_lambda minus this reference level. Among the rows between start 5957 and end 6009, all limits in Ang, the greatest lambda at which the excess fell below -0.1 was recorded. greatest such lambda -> 5997.38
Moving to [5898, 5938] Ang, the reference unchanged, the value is 5935.56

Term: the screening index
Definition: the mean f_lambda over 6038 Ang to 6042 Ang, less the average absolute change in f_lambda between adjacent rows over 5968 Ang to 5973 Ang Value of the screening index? 11.0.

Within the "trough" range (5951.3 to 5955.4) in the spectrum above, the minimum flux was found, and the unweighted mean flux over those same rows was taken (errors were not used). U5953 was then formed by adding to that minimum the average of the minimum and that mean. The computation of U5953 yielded 22.8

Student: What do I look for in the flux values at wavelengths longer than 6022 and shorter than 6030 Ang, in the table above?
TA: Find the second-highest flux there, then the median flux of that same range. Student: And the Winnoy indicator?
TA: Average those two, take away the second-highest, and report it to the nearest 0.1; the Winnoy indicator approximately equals -0.5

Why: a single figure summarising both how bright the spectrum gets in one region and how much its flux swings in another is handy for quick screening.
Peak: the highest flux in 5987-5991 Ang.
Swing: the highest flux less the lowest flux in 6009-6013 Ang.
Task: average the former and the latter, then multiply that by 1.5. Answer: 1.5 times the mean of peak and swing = 10.3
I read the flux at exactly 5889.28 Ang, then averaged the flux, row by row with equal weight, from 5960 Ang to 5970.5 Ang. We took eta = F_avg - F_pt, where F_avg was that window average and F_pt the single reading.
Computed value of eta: 8.1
